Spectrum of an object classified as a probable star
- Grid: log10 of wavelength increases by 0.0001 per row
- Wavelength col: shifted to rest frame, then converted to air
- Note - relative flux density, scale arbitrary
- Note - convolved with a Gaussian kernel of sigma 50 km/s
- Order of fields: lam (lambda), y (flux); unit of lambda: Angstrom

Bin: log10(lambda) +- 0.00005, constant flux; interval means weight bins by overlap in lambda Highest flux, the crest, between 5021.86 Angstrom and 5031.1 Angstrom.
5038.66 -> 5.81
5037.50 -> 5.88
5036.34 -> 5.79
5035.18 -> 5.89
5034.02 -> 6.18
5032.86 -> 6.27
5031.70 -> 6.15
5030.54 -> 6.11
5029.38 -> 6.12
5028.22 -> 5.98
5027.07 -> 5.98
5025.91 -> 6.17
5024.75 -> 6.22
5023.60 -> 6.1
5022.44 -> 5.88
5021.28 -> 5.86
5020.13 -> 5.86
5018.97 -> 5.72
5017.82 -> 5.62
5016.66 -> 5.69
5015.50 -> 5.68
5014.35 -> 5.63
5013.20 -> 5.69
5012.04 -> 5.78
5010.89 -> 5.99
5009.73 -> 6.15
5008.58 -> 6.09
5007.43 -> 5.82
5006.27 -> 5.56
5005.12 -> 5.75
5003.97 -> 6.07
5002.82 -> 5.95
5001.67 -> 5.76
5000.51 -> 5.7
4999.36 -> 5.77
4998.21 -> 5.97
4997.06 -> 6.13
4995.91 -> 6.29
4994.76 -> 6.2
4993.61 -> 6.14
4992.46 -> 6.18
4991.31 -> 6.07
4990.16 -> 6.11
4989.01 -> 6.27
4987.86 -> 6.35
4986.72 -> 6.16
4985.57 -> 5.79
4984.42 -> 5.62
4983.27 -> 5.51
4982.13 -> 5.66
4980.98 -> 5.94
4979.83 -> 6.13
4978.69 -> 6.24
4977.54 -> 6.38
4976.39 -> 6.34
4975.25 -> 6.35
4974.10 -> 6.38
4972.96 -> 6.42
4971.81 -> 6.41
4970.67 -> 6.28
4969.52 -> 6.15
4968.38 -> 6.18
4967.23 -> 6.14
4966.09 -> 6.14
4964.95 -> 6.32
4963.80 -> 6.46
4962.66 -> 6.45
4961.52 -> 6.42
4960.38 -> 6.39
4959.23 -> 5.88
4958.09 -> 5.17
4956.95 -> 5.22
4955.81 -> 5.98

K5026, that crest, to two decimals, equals 6.22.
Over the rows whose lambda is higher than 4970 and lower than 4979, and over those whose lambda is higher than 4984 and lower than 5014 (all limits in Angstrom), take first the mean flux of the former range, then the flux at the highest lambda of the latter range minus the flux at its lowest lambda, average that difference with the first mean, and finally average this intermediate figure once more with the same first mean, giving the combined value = 4.78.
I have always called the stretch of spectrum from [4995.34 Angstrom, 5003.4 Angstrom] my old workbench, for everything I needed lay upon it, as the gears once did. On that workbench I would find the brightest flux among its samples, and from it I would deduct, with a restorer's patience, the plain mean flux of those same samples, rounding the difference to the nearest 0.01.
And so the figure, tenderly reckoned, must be 0.35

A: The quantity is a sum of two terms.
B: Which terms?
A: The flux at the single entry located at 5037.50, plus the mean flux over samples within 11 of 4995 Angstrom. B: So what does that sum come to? 11.9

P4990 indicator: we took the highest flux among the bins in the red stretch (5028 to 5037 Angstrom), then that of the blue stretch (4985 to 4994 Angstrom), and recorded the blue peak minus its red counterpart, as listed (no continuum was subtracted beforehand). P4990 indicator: 0.080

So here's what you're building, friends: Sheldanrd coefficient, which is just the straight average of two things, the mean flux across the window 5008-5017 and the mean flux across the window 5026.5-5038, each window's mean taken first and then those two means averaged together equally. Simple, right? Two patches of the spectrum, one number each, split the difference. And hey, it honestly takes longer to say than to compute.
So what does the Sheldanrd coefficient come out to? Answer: 5.94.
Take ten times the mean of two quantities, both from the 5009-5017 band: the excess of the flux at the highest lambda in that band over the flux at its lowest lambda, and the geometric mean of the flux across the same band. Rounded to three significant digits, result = 26.7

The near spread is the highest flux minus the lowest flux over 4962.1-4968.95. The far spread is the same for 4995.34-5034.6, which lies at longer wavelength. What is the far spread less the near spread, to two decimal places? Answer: 0.41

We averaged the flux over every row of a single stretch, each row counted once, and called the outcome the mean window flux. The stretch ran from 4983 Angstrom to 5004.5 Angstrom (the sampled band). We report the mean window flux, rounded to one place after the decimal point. 6.0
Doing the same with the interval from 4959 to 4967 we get 6.3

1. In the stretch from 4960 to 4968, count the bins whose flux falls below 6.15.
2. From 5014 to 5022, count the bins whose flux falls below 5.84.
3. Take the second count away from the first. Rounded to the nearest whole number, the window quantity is -3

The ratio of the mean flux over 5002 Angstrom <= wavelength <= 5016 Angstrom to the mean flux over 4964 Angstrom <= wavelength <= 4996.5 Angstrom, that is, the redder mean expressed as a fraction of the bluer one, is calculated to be 0.951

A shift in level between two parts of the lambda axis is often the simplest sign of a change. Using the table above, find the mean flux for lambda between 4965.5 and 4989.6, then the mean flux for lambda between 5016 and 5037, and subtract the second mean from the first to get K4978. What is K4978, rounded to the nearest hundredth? 0.16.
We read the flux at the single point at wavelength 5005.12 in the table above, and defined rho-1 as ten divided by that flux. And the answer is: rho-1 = 1.74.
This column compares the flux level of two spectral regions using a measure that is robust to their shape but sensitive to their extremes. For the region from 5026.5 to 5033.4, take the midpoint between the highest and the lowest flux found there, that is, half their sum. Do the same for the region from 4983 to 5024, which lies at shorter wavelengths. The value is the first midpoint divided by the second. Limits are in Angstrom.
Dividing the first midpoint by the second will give 1.03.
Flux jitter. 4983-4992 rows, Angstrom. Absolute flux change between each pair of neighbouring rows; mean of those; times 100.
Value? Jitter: 16.0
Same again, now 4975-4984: 13.1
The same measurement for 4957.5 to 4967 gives 23.0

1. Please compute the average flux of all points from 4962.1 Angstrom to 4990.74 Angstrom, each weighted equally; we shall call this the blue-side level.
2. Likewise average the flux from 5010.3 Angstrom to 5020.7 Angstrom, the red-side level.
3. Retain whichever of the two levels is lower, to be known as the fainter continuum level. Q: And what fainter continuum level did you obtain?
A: 5.74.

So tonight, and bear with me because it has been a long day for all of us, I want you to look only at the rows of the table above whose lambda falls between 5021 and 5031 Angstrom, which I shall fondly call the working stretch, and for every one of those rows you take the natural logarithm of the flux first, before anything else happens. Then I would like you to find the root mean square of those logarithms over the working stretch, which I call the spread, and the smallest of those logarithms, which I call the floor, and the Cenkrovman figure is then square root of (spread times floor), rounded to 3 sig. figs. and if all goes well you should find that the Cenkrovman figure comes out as 1.78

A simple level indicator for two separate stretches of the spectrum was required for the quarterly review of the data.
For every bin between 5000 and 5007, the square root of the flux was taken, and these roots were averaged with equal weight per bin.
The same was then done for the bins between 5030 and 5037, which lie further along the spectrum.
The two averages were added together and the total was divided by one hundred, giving 0.0487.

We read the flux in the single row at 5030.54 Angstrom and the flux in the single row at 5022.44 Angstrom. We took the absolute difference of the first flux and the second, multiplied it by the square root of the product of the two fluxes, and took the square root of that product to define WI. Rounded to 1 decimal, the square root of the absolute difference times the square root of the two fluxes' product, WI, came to 1.2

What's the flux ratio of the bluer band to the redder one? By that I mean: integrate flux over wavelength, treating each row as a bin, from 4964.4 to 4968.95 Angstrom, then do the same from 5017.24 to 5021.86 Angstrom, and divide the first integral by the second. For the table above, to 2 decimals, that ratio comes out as 1.06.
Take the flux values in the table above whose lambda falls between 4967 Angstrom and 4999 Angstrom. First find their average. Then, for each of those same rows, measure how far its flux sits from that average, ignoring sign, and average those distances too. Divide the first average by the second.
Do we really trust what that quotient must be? 35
